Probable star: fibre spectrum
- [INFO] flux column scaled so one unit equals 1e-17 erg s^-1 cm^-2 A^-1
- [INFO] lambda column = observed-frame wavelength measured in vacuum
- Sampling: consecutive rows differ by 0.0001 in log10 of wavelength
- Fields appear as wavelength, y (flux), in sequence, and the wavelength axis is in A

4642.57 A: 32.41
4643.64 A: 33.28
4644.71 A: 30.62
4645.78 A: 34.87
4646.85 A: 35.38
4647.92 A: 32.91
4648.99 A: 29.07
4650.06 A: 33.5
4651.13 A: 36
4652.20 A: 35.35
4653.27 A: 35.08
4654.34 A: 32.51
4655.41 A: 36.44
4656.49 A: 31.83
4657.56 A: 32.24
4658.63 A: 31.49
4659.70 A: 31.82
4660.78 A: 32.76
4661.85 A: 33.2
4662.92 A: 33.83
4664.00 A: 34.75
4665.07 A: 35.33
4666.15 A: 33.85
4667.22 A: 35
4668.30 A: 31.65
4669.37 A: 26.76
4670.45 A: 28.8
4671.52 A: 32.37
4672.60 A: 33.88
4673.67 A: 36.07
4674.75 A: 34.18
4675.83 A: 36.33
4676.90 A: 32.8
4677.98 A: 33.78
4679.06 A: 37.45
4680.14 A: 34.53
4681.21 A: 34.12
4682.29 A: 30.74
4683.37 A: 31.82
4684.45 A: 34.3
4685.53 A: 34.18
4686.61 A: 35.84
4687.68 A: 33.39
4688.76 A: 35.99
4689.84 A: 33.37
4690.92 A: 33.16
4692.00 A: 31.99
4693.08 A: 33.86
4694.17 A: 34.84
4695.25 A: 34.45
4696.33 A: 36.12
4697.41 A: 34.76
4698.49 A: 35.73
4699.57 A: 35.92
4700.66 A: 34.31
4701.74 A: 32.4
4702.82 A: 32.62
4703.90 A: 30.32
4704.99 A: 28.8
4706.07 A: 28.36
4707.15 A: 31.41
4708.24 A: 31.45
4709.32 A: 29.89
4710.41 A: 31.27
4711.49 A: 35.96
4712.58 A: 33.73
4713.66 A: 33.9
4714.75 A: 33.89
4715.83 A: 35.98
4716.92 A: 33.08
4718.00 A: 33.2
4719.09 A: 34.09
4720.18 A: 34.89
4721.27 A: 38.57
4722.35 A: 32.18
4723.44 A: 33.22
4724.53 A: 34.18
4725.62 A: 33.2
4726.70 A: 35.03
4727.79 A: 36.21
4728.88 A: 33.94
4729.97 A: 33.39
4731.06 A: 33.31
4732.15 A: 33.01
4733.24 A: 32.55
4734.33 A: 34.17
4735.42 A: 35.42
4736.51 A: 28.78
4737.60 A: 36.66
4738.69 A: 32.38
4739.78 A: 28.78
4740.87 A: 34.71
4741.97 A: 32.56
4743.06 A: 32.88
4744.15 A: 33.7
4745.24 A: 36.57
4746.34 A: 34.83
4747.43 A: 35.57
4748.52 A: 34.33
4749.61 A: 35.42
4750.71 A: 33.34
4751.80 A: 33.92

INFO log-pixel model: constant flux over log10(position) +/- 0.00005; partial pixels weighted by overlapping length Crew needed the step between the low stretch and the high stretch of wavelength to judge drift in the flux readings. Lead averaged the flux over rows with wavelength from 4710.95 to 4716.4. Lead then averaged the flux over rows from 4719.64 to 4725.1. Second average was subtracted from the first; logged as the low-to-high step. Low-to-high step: 0.1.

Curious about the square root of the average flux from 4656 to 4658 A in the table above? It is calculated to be 5.66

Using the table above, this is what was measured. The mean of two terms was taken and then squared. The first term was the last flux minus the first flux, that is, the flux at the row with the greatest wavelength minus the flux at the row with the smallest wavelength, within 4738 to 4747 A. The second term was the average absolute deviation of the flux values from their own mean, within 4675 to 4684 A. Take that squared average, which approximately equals 4.2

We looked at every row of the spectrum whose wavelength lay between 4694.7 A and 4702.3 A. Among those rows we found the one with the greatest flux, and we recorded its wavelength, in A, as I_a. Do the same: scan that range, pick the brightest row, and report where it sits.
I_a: 4696.33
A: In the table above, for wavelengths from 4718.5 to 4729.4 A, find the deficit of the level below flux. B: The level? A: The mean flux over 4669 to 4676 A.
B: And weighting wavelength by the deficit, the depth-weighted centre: 4723.8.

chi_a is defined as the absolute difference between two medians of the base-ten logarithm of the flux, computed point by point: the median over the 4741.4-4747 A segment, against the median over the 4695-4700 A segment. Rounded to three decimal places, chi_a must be 0.025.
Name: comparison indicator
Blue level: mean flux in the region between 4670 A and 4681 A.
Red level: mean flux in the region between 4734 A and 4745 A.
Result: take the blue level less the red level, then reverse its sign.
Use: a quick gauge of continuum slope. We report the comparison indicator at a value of -1.0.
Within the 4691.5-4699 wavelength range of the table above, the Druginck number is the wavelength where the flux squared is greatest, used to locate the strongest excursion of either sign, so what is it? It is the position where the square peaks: 4696.33 A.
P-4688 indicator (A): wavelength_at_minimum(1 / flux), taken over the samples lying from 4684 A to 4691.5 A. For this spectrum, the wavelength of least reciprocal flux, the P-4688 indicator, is 4688.76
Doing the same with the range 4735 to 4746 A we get 4737.60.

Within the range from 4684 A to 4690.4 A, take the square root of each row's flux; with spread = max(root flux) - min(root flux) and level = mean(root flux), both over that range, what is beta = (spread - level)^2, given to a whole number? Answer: 32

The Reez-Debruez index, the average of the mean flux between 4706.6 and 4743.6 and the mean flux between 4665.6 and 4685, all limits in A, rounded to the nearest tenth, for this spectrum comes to 33.4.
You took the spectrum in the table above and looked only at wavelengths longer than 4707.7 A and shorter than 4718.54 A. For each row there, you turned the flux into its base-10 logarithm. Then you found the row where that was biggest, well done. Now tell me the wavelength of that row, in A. 4715.83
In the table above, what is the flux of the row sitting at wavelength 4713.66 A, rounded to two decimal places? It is 33.90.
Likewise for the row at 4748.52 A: 34.33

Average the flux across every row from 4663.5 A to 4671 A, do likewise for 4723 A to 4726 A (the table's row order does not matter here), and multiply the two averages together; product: 1083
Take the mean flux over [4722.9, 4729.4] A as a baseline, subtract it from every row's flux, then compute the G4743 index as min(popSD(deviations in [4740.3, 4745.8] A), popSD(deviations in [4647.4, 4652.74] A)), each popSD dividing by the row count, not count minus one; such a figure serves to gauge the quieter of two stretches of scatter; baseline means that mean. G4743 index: 1.4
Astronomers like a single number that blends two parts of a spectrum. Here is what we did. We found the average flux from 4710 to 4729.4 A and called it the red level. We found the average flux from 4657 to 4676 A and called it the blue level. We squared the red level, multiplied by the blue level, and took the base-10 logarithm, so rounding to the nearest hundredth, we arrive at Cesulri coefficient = 4.59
